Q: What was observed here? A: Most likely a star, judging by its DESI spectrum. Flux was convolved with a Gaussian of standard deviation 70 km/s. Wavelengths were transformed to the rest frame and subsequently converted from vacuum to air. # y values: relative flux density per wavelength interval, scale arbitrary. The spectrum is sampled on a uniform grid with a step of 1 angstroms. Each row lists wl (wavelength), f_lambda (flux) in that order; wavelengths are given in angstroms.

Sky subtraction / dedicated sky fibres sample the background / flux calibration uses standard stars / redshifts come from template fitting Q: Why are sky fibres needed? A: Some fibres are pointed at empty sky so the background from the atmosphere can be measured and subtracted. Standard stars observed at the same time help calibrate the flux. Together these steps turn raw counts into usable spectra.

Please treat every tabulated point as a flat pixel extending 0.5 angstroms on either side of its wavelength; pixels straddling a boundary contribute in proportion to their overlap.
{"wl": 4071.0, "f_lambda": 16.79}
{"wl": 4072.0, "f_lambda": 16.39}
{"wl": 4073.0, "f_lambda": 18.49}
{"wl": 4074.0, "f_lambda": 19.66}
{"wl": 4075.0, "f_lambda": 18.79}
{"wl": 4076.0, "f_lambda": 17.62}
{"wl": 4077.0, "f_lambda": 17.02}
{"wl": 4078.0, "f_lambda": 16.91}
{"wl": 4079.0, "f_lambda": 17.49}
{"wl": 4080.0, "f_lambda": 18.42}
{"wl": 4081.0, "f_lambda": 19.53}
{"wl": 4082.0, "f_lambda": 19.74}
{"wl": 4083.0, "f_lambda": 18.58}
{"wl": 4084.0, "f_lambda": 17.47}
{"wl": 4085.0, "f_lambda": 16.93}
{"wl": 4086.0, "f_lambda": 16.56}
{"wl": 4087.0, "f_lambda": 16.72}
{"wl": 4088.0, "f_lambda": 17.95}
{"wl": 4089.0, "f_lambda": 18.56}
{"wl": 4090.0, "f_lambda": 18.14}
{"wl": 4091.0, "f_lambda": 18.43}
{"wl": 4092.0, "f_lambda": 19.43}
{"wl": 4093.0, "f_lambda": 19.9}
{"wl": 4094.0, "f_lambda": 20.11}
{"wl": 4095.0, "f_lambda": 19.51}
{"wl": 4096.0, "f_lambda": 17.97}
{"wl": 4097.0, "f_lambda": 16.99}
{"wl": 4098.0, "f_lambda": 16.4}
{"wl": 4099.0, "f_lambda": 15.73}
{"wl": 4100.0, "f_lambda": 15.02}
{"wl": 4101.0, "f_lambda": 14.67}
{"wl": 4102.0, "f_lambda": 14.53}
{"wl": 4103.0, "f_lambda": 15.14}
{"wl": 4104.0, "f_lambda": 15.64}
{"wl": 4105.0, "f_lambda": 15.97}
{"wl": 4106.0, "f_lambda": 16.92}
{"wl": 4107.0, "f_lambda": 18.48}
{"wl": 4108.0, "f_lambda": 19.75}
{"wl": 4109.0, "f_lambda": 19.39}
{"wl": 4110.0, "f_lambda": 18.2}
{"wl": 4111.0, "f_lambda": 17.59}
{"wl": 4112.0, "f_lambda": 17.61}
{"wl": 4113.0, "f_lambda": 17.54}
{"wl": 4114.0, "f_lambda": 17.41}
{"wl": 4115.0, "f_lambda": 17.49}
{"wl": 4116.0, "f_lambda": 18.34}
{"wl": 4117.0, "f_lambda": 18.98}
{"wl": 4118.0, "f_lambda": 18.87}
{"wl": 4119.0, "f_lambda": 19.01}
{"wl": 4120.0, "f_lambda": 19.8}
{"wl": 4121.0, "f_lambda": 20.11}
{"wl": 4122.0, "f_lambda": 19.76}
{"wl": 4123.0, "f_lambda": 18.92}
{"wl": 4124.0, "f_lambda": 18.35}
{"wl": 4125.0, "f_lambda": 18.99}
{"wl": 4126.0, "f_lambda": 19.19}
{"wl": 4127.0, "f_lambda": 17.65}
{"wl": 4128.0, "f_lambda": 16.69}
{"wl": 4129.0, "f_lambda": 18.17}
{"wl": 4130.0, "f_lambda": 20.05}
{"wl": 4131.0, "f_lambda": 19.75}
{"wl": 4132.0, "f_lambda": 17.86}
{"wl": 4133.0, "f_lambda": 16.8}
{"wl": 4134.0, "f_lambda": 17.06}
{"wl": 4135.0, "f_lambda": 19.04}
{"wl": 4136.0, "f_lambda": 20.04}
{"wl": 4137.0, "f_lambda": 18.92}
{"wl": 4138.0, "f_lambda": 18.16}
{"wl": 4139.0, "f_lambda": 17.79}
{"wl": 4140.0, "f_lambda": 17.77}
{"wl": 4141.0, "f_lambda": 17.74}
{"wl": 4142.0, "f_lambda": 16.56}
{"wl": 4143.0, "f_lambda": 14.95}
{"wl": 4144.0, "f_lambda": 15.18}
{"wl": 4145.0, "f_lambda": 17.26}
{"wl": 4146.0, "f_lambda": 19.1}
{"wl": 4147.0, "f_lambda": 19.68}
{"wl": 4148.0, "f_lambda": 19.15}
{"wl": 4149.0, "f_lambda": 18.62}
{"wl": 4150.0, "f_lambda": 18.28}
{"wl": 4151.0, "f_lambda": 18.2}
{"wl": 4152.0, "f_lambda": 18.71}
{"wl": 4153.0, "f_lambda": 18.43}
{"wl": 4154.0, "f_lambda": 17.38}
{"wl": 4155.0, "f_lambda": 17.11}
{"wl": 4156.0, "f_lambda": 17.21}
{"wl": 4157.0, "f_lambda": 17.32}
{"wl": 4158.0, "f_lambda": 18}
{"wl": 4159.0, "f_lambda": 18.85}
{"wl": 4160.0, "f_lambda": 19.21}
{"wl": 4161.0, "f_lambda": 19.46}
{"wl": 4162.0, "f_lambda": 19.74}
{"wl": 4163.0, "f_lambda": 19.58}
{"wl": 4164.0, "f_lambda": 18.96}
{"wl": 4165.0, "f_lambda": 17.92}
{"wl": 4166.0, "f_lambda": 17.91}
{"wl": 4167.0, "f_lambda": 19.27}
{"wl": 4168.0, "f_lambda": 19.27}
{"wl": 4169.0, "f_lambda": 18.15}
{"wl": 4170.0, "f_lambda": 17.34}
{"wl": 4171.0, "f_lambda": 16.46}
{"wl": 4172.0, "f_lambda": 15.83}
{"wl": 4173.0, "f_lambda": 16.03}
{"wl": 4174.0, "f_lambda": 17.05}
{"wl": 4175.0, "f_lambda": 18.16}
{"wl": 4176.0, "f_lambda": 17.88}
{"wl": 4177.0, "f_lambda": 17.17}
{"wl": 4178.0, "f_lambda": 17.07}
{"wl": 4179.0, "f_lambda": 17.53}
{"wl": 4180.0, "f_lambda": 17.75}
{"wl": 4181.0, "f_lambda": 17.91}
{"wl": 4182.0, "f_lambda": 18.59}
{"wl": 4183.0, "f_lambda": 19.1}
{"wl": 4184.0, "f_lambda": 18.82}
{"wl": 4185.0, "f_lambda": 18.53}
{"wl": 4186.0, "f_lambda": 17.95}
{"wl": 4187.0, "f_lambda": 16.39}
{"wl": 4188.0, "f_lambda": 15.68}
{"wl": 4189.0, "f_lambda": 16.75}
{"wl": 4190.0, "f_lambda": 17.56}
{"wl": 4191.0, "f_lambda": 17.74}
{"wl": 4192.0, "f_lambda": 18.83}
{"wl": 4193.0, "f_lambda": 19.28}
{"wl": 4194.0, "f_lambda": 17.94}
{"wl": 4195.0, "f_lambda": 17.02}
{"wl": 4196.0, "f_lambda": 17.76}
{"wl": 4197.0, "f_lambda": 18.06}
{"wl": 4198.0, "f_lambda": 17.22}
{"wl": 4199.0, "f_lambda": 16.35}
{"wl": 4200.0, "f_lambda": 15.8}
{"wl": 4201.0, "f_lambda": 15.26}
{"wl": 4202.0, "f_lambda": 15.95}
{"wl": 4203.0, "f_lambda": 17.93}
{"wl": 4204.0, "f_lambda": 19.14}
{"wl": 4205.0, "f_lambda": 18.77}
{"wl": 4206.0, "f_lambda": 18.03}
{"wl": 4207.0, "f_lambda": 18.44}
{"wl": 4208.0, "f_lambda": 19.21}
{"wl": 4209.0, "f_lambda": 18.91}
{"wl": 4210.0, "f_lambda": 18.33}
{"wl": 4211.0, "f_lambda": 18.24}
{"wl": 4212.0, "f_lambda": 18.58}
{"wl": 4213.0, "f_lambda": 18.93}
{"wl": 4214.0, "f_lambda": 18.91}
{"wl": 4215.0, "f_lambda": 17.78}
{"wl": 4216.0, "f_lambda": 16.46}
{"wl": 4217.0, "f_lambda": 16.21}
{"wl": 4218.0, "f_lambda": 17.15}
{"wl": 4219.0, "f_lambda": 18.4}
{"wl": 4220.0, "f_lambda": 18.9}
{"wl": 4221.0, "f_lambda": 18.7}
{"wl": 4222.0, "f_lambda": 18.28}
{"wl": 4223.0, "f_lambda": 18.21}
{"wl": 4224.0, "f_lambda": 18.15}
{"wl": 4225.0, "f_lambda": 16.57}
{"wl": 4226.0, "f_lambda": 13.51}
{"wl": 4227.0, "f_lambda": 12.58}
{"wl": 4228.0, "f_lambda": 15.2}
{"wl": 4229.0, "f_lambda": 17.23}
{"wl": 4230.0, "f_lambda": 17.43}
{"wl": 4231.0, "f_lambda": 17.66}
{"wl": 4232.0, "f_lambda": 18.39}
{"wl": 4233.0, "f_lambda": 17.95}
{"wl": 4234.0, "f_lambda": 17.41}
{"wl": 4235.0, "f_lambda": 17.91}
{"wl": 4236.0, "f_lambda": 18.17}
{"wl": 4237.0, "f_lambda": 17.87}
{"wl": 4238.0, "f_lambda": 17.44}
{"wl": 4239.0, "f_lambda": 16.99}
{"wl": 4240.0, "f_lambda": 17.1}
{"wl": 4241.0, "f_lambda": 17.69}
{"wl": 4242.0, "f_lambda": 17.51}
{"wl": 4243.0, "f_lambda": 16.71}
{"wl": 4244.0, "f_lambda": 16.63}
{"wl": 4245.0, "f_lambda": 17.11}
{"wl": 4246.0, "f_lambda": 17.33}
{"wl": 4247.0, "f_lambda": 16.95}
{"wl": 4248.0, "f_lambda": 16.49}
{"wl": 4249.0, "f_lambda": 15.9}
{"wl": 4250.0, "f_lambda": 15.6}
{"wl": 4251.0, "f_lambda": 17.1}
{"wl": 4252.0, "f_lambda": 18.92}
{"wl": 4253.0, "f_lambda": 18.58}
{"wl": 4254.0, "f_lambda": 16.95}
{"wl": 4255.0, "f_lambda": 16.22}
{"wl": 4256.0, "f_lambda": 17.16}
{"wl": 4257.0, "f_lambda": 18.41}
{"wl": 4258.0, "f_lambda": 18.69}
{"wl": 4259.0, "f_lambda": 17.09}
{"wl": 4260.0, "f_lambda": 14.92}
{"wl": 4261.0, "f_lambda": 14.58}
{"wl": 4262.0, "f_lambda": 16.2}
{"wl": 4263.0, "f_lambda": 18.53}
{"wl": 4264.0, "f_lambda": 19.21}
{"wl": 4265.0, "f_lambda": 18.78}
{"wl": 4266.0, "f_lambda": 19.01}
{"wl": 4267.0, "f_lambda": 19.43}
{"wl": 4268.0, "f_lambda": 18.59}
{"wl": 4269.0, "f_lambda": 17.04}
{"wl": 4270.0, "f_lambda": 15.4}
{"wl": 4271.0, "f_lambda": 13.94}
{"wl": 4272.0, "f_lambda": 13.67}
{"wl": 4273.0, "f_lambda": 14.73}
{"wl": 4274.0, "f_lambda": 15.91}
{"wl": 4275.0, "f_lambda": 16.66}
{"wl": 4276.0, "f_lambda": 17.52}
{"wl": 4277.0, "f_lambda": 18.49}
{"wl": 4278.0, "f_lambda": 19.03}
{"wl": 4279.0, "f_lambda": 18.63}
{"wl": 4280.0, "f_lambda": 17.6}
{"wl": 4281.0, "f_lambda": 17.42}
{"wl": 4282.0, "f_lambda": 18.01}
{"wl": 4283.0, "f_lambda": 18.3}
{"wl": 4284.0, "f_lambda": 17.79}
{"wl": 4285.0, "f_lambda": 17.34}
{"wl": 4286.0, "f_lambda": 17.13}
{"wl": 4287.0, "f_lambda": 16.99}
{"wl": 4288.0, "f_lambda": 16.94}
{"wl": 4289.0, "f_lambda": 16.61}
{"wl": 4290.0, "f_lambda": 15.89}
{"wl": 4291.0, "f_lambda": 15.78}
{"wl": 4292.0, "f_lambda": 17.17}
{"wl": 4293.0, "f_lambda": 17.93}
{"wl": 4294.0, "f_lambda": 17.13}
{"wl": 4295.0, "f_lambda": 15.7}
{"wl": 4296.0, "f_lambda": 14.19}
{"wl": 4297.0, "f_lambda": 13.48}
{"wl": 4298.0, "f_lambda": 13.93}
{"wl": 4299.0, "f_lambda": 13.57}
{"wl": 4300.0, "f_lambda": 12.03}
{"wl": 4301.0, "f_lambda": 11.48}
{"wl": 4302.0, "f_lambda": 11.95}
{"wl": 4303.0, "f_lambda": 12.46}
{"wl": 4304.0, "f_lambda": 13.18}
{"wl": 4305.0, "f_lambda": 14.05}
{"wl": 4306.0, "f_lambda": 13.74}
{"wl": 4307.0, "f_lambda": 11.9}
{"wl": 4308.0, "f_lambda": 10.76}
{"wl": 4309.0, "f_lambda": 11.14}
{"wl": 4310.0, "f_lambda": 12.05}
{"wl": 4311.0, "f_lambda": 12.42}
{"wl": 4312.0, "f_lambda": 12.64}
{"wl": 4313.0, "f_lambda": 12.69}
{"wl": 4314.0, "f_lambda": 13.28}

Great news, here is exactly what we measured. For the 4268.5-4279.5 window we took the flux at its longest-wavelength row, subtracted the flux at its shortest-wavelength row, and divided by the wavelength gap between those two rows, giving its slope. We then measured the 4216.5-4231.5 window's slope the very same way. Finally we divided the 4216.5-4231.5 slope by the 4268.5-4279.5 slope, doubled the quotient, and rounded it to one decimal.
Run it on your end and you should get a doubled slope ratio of 1.3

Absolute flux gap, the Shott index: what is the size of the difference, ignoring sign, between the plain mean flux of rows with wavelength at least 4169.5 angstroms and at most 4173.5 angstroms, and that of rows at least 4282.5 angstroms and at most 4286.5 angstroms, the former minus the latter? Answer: 1.2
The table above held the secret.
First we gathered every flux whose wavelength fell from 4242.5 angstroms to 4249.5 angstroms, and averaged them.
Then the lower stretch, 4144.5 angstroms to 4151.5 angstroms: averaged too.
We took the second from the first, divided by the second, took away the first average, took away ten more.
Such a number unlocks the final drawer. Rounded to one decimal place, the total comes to -26.8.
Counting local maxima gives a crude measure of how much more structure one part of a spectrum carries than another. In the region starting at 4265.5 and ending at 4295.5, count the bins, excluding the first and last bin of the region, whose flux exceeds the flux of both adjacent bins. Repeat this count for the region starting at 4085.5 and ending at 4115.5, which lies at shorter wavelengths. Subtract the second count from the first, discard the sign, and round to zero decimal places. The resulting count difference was 0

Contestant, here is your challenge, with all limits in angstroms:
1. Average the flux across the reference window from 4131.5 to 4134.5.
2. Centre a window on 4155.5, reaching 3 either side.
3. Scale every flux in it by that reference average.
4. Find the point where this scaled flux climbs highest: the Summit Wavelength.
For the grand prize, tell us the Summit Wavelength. 4153.0 angstroms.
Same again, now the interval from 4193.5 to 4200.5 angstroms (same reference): 4197.0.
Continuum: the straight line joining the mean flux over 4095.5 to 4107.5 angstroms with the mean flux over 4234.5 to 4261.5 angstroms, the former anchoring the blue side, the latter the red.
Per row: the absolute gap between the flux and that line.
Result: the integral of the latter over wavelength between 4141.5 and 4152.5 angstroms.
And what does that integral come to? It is 20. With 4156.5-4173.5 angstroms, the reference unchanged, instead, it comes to 31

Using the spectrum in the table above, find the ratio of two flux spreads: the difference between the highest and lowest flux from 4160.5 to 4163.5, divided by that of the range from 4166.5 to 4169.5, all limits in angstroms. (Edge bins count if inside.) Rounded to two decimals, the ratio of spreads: 0.25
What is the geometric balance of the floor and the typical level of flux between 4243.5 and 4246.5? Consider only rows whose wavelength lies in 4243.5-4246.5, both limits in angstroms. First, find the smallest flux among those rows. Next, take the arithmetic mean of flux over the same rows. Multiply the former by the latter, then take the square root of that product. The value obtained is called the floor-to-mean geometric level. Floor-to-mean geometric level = 16.8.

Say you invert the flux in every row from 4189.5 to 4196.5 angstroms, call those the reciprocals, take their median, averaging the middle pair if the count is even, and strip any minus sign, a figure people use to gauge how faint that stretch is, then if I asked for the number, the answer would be 0.056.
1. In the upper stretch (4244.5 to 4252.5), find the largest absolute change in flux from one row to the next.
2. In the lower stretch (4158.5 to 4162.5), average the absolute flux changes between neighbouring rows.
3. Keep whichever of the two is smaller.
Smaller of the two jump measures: 0.30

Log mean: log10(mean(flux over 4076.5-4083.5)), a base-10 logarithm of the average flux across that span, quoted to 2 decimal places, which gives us 1.26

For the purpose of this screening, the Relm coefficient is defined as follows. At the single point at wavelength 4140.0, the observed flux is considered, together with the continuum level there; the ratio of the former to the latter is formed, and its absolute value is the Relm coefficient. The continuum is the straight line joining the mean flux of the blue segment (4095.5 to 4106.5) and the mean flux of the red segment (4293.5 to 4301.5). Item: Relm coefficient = 1.15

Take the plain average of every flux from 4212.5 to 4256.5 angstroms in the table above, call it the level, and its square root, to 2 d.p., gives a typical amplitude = 4.15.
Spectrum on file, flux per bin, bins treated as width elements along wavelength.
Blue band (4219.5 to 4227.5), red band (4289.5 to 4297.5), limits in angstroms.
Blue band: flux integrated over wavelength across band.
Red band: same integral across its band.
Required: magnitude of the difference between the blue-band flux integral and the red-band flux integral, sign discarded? 7.6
